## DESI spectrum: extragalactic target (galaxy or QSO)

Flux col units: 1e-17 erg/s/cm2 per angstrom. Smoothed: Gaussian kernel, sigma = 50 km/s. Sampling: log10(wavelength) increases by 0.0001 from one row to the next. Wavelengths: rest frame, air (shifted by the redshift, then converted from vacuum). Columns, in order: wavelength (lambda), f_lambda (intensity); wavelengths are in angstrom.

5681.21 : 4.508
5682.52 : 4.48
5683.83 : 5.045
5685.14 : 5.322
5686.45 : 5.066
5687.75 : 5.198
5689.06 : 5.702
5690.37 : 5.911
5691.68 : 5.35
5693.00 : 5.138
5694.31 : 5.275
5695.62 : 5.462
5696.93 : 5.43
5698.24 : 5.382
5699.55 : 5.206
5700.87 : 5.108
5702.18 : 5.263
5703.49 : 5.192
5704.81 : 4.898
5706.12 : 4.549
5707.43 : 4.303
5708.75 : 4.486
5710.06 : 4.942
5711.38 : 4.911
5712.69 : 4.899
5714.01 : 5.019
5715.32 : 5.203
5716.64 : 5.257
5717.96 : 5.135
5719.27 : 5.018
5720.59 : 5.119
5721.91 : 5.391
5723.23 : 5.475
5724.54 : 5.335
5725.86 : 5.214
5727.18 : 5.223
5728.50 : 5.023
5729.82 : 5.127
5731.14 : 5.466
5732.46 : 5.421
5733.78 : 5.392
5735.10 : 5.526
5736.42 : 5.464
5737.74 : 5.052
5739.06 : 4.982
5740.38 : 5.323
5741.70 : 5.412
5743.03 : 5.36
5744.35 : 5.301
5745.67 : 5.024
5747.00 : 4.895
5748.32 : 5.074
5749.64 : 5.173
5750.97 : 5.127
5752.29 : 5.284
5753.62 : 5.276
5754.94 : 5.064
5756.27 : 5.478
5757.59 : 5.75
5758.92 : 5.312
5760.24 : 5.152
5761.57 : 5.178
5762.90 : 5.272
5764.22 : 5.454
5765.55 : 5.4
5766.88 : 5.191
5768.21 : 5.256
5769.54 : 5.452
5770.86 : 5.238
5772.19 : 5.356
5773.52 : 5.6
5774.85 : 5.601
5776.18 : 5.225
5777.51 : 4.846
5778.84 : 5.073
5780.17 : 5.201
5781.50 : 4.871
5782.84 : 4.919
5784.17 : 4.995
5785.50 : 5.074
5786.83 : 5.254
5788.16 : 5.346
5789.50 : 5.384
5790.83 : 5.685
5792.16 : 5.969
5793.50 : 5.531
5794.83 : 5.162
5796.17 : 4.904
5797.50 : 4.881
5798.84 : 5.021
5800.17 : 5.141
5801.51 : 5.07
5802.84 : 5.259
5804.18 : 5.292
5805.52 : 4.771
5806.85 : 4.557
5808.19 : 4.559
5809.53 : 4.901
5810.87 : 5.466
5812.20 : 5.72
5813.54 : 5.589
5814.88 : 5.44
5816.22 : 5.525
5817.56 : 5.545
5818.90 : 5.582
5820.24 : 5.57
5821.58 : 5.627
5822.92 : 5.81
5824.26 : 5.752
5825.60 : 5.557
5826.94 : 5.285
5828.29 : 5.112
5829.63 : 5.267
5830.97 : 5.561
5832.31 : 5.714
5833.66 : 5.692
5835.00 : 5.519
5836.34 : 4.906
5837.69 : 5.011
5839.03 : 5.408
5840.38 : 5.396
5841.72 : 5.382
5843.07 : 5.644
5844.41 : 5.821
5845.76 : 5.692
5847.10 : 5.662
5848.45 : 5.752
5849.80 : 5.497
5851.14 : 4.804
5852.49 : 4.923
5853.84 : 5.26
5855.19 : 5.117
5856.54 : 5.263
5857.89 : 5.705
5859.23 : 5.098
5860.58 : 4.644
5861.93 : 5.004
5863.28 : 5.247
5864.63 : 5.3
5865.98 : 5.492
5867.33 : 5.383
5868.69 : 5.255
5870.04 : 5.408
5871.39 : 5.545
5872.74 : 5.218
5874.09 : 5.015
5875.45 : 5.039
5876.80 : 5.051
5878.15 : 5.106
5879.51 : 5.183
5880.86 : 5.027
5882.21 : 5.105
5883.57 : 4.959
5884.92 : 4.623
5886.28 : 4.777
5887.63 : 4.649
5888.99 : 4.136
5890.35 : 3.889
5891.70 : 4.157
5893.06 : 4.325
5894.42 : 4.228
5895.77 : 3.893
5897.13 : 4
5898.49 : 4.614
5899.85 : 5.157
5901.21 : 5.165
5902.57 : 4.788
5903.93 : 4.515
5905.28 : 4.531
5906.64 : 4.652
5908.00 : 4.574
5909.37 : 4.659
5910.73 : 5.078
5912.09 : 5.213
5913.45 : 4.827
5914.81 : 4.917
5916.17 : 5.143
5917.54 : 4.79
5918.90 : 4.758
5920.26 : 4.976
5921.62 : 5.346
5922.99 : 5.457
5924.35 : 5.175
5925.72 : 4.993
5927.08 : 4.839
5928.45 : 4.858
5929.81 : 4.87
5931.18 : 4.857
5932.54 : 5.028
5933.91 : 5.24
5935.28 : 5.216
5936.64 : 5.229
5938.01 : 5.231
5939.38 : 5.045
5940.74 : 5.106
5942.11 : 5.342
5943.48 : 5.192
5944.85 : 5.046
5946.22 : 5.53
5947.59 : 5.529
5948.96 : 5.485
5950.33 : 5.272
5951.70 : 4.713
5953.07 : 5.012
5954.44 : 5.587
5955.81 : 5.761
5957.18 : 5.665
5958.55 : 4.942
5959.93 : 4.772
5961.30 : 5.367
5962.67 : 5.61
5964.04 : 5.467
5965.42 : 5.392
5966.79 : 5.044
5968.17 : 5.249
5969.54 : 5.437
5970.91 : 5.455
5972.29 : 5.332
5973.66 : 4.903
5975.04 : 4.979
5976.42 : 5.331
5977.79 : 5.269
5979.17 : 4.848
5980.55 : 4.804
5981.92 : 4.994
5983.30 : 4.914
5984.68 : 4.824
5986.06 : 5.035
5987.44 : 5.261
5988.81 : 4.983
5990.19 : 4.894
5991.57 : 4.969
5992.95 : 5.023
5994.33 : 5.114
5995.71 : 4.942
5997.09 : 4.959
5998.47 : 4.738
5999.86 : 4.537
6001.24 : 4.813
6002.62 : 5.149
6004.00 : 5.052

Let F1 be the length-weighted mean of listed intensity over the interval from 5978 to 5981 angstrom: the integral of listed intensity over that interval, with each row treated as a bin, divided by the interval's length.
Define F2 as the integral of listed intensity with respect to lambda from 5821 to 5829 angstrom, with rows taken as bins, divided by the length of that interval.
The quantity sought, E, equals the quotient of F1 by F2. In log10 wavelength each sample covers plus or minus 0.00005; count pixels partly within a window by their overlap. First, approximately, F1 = 4.89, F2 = 5.5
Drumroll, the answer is 0.89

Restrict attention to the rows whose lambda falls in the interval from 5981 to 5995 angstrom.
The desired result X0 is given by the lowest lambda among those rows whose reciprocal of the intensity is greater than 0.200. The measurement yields 5981.92 angstrom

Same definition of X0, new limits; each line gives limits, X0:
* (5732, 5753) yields 5739.06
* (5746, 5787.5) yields 5747.00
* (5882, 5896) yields 5883.57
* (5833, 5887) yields 5836.34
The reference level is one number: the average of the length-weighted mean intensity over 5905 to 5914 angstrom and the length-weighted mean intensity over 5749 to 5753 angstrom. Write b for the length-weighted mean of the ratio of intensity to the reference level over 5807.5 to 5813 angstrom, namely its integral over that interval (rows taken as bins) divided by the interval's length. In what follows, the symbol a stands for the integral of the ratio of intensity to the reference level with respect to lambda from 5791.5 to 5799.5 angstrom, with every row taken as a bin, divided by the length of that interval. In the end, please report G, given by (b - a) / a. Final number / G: -0.013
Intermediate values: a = 1.05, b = 1.035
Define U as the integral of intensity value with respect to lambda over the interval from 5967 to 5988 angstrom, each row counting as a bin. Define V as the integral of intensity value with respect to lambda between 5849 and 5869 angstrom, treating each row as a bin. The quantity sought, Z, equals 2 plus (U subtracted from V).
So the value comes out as -1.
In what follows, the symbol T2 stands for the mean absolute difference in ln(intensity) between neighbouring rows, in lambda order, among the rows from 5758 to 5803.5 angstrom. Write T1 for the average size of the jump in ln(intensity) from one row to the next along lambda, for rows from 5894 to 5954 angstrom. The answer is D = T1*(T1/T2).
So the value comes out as 0.048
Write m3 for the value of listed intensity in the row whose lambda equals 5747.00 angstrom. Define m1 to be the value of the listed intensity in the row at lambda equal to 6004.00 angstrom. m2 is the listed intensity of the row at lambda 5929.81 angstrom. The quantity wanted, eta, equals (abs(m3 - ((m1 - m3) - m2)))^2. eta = 92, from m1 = 5.052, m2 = 4.87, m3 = 4.895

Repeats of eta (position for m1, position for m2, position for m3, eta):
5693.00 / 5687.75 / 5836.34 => 97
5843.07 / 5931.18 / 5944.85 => 87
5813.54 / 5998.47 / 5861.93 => 84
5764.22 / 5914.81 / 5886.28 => 81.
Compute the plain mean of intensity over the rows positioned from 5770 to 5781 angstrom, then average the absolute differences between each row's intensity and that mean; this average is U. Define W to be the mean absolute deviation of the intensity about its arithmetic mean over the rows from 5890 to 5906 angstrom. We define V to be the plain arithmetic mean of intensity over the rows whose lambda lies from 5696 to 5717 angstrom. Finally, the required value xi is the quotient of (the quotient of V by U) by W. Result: 74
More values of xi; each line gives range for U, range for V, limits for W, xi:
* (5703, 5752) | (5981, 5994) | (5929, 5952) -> 132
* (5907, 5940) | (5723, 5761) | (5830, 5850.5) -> 145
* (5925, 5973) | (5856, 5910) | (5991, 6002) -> 149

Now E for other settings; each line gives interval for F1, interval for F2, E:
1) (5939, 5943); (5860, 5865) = 1.03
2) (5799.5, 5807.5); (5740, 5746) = 0.95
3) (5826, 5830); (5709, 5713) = 1.07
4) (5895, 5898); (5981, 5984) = 0.81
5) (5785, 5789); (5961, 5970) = 0.98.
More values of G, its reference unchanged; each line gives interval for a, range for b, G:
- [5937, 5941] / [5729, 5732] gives 0.029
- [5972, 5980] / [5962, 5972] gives 0.056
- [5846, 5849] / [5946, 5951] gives -0.046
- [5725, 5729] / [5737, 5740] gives -0.019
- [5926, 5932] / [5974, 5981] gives 0.034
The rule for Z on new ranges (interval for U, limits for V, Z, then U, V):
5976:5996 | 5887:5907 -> -9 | 100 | 89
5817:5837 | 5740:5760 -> -3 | 110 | 105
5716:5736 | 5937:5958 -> 8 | 106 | 111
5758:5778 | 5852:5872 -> 1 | 106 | 105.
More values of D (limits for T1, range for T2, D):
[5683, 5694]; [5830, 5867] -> 0.071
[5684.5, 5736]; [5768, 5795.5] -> 0.029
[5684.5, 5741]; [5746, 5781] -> 0.034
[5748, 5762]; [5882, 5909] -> 0.022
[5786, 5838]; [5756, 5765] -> 0.035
